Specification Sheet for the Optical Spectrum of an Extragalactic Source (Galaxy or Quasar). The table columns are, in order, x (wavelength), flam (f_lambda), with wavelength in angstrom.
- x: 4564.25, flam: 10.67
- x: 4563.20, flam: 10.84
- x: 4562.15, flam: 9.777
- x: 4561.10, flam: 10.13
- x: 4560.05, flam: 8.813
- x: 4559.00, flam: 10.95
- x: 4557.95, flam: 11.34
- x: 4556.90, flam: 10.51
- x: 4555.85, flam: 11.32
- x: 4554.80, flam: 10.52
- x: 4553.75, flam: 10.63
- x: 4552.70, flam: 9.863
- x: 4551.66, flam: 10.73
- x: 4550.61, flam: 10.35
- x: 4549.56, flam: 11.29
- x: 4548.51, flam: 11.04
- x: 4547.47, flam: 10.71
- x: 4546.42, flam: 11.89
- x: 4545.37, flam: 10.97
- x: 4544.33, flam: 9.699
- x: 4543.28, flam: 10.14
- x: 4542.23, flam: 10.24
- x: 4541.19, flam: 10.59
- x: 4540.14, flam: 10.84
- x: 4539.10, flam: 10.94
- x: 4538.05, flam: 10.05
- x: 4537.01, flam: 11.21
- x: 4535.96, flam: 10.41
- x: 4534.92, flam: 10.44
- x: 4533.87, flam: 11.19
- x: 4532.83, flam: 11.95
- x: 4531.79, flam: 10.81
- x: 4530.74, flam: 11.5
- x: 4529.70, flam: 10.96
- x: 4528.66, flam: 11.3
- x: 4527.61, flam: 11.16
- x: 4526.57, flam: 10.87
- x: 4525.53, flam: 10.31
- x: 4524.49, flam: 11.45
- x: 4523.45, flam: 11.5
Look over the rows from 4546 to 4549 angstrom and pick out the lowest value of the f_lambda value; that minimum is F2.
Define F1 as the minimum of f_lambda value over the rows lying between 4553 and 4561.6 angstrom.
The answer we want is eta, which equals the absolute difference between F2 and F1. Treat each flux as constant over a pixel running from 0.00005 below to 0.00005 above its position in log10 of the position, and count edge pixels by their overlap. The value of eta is 1.9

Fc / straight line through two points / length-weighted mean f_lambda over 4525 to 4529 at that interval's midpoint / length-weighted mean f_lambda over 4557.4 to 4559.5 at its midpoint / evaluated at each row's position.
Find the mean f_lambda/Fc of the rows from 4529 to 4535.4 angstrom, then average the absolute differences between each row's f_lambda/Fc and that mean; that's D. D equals 0.037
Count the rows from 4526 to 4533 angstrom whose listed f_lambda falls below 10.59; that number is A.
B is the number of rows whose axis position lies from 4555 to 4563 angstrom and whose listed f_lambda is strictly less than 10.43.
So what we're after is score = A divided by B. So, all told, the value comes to 0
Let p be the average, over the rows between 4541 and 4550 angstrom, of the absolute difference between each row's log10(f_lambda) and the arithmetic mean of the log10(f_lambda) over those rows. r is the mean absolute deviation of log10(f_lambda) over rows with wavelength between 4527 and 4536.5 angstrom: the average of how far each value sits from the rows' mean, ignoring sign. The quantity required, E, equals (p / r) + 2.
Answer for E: 3.4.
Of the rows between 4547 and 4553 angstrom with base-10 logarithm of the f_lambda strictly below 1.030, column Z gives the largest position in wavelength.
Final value 4552.70 angstrom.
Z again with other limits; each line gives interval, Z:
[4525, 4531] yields 4525.53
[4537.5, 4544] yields 4543.28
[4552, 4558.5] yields 4556.90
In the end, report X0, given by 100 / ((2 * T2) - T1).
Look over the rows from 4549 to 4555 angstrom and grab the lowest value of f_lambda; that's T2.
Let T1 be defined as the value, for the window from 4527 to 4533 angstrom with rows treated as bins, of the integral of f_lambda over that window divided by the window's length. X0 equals 11.8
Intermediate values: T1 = 11.2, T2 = 9.863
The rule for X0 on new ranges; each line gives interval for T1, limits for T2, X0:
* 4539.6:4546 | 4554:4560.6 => 13.9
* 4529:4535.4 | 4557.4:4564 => 15.4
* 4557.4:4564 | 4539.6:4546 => 11.0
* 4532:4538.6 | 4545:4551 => 10.2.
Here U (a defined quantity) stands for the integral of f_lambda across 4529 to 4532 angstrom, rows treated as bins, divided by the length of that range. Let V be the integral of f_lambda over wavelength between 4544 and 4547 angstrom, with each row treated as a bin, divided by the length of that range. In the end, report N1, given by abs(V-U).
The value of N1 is 0.20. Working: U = 11.1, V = 10.9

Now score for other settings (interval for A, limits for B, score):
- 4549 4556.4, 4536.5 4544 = 1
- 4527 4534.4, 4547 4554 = 0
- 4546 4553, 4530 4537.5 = 2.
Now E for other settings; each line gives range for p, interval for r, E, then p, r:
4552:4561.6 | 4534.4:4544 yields 3.9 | 0.024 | 0.0129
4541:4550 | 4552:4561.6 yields 2.8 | 0.020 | 0.0243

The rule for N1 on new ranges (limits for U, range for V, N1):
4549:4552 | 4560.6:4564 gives 0.48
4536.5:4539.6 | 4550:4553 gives 0.34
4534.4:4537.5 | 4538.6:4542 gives 0.08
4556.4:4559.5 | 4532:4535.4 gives 0.24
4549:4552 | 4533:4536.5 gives 0.03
